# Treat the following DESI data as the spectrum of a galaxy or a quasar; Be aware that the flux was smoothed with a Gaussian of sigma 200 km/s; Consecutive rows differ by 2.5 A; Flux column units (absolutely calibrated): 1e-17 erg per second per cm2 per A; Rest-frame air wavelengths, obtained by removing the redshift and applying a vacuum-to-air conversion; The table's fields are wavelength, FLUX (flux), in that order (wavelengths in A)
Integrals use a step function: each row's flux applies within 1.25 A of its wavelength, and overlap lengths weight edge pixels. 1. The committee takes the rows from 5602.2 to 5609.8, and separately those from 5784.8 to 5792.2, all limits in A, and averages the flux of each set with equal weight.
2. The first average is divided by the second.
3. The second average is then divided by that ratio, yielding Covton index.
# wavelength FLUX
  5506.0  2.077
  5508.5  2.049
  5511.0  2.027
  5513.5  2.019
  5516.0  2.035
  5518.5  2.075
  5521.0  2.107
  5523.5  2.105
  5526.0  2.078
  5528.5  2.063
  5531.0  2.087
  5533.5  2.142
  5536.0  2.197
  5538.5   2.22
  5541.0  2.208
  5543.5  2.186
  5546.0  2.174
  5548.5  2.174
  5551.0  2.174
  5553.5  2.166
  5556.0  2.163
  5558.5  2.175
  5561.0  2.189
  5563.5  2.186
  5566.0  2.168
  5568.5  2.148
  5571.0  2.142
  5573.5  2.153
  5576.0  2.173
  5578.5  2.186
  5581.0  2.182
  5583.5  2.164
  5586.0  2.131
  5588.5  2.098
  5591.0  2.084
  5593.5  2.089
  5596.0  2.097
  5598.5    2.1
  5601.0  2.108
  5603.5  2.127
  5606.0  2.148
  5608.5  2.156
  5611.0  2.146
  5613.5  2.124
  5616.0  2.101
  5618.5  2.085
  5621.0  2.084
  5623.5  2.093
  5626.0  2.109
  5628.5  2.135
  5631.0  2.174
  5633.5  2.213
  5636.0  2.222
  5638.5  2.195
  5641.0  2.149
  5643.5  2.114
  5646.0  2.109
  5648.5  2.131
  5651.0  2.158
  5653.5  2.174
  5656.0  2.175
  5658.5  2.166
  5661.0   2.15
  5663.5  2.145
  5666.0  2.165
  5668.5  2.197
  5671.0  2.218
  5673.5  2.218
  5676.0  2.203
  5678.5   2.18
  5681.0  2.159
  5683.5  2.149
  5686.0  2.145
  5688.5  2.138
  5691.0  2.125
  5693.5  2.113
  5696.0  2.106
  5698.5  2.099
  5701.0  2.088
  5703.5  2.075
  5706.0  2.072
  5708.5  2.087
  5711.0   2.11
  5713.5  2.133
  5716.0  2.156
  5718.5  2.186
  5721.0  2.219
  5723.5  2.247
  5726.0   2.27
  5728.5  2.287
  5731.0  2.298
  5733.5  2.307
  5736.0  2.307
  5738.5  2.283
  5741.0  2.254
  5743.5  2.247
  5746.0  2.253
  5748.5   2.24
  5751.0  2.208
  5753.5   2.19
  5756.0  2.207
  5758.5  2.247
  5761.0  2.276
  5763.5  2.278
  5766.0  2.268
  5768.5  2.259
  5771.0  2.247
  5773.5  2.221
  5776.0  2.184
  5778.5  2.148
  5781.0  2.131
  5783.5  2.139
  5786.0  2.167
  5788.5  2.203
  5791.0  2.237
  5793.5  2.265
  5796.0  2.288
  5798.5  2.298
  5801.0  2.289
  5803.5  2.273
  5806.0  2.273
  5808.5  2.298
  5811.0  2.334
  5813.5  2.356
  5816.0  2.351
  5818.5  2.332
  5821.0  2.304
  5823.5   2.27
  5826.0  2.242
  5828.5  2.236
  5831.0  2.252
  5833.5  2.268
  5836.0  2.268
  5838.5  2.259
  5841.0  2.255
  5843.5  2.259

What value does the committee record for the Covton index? 2.26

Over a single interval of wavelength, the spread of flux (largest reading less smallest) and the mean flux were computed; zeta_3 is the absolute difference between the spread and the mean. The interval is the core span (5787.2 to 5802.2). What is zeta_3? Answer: 2.17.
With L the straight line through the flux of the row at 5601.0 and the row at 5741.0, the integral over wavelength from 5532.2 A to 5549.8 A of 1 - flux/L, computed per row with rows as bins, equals -1.2 A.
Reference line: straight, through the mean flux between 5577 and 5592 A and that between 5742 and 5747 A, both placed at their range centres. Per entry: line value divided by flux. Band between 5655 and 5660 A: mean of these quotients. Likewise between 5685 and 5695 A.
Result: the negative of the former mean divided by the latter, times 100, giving -97.2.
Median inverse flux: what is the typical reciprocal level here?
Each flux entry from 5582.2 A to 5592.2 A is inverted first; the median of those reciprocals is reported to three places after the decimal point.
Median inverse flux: 0.473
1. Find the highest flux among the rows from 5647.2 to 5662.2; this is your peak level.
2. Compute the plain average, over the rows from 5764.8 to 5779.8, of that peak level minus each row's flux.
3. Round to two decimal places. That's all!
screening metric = -0.05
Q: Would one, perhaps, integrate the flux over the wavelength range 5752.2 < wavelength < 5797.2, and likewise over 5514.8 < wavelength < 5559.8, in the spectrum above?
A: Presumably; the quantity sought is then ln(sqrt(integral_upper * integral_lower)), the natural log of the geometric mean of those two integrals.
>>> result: 4.59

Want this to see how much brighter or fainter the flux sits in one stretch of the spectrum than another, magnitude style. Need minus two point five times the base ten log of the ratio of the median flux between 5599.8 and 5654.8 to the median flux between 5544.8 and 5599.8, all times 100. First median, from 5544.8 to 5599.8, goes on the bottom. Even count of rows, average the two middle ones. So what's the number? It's 2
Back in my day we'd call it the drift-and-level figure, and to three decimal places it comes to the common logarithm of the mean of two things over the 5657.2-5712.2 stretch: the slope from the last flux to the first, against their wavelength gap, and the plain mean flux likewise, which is 0.029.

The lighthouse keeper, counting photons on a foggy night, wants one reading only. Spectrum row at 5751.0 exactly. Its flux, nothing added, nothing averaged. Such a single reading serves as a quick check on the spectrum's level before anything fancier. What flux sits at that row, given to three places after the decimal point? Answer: 2.208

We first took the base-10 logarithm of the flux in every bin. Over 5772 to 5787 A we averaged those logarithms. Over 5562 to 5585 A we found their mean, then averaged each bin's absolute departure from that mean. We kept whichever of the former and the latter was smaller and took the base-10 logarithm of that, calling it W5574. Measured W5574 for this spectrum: -2.57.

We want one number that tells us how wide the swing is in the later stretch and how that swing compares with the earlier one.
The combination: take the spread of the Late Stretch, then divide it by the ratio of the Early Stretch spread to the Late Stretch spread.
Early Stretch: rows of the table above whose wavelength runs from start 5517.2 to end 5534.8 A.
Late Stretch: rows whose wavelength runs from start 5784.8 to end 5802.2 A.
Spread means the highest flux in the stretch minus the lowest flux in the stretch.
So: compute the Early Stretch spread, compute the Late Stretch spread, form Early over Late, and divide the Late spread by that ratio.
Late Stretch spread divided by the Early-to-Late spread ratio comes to 0.22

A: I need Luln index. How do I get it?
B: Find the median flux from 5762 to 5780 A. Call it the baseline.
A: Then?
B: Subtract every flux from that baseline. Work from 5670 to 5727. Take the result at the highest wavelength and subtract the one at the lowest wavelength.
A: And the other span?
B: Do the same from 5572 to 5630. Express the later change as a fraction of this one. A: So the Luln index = -2.9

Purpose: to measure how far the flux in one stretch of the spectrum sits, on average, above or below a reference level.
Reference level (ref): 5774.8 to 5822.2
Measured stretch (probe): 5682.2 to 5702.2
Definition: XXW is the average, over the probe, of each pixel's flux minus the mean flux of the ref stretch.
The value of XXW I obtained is -0.14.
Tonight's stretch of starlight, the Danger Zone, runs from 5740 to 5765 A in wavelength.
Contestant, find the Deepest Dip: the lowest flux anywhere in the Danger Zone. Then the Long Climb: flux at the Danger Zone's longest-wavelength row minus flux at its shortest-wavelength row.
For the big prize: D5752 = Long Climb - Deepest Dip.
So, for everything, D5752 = -2.17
